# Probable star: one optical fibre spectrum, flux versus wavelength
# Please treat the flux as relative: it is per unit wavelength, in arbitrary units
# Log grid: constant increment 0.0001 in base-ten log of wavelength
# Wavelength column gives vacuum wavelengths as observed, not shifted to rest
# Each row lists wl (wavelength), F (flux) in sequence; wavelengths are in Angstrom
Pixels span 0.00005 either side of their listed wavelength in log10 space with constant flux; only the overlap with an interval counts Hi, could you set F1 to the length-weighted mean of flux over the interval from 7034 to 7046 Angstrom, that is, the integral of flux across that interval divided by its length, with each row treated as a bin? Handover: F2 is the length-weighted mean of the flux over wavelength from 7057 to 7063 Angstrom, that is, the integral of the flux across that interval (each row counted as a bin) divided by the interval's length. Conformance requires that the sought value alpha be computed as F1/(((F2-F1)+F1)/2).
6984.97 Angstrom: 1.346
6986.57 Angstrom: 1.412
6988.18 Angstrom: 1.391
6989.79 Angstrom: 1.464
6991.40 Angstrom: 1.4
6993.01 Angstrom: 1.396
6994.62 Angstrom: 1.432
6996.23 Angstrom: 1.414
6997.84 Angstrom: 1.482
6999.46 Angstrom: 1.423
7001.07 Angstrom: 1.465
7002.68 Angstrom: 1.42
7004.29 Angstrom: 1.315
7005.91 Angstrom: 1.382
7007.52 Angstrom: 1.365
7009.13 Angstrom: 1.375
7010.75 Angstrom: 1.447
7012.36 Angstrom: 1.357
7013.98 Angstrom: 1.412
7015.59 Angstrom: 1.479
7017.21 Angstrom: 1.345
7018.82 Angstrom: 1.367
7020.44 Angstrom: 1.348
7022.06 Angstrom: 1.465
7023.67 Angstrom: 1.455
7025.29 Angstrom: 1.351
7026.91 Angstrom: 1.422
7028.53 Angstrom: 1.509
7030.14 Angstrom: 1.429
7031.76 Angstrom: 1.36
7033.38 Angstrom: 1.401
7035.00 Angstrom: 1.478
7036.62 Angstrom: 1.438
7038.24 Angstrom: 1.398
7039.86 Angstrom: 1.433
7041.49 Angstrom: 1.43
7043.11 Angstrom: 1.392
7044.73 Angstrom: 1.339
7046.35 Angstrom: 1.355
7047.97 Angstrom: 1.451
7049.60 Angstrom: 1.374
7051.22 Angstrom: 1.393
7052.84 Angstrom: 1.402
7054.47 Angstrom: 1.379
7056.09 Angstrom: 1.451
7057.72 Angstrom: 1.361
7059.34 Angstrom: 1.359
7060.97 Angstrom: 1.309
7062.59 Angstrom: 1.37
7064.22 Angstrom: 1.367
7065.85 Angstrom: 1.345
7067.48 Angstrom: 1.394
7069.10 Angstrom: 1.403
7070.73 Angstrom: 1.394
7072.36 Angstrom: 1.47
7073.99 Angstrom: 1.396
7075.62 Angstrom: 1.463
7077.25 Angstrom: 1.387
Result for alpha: 2.09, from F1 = 1.41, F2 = 1.35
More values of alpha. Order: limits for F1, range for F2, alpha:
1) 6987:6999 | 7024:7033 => 2.01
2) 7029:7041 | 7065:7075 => 2.03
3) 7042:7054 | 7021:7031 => 1.93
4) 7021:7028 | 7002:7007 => 2.08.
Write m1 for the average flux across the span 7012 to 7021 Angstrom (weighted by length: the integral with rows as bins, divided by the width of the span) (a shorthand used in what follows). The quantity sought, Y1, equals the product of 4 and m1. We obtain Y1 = 5.55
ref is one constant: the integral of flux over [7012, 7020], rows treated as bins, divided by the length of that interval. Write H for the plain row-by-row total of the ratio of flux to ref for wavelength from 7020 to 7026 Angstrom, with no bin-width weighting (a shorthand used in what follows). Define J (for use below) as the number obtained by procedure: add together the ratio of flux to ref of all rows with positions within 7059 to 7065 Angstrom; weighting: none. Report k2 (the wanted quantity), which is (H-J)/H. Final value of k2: 0.04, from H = 4.04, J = 3.88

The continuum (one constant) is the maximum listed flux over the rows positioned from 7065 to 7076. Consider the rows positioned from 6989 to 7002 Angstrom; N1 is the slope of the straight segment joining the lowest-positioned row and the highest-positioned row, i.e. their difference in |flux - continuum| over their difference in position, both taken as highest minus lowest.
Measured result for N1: 0.000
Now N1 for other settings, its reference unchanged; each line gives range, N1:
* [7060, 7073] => -0.014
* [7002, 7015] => 0.001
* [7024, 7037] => -0.008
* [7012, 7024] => -0.009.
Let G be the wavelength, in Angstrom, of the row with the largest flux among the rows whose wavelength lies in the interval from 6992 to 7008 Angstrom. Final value 6997.84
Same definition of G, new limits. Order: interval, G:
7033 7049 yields 7035.00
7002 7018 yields 7015.59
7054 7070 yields 7056.09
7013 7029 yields 7028.53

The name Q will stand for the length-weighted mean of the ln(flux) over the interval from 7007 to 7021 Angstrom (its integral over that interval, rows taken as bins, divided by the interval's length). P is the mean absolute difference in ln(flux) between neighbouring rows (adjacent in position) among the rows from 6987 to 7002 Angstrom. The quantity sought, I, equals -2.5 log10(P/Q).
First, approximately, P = 0.0317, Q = 0.328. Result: 2.54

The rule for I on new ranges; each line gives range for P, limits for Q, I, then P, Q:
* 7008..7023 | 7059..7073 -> 1.99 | 0.0512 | 0.320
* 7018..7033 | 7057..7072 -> 2.02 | 0.0491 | 0.315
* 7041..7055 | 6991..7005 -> 2.67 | 0.0297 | 0.348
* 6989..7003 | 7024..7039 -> 2.70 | 0.0292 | 0.351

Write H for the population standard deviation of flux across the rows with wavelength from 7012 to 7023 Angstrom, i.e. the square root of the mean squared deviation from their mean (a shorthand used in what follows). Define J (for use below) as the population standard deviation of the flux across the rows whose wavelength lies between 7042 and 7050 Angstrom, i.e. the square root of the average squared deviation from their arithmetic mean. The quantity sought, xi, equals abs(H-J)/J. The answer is 0.35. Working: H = 0.052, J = 0.039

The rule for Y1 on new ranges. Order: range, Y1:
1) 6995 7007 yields 5.65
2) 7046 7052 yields 5.58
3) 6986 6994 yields 5.65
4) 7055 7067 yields 5.47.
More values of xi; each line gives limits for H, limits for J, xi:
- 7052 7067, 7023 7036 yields 0.28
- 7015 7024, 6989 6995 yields 1.09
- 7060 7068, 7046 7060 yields 0.18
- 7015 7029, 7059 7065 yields 1.44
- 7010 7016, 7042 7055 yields 0.44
